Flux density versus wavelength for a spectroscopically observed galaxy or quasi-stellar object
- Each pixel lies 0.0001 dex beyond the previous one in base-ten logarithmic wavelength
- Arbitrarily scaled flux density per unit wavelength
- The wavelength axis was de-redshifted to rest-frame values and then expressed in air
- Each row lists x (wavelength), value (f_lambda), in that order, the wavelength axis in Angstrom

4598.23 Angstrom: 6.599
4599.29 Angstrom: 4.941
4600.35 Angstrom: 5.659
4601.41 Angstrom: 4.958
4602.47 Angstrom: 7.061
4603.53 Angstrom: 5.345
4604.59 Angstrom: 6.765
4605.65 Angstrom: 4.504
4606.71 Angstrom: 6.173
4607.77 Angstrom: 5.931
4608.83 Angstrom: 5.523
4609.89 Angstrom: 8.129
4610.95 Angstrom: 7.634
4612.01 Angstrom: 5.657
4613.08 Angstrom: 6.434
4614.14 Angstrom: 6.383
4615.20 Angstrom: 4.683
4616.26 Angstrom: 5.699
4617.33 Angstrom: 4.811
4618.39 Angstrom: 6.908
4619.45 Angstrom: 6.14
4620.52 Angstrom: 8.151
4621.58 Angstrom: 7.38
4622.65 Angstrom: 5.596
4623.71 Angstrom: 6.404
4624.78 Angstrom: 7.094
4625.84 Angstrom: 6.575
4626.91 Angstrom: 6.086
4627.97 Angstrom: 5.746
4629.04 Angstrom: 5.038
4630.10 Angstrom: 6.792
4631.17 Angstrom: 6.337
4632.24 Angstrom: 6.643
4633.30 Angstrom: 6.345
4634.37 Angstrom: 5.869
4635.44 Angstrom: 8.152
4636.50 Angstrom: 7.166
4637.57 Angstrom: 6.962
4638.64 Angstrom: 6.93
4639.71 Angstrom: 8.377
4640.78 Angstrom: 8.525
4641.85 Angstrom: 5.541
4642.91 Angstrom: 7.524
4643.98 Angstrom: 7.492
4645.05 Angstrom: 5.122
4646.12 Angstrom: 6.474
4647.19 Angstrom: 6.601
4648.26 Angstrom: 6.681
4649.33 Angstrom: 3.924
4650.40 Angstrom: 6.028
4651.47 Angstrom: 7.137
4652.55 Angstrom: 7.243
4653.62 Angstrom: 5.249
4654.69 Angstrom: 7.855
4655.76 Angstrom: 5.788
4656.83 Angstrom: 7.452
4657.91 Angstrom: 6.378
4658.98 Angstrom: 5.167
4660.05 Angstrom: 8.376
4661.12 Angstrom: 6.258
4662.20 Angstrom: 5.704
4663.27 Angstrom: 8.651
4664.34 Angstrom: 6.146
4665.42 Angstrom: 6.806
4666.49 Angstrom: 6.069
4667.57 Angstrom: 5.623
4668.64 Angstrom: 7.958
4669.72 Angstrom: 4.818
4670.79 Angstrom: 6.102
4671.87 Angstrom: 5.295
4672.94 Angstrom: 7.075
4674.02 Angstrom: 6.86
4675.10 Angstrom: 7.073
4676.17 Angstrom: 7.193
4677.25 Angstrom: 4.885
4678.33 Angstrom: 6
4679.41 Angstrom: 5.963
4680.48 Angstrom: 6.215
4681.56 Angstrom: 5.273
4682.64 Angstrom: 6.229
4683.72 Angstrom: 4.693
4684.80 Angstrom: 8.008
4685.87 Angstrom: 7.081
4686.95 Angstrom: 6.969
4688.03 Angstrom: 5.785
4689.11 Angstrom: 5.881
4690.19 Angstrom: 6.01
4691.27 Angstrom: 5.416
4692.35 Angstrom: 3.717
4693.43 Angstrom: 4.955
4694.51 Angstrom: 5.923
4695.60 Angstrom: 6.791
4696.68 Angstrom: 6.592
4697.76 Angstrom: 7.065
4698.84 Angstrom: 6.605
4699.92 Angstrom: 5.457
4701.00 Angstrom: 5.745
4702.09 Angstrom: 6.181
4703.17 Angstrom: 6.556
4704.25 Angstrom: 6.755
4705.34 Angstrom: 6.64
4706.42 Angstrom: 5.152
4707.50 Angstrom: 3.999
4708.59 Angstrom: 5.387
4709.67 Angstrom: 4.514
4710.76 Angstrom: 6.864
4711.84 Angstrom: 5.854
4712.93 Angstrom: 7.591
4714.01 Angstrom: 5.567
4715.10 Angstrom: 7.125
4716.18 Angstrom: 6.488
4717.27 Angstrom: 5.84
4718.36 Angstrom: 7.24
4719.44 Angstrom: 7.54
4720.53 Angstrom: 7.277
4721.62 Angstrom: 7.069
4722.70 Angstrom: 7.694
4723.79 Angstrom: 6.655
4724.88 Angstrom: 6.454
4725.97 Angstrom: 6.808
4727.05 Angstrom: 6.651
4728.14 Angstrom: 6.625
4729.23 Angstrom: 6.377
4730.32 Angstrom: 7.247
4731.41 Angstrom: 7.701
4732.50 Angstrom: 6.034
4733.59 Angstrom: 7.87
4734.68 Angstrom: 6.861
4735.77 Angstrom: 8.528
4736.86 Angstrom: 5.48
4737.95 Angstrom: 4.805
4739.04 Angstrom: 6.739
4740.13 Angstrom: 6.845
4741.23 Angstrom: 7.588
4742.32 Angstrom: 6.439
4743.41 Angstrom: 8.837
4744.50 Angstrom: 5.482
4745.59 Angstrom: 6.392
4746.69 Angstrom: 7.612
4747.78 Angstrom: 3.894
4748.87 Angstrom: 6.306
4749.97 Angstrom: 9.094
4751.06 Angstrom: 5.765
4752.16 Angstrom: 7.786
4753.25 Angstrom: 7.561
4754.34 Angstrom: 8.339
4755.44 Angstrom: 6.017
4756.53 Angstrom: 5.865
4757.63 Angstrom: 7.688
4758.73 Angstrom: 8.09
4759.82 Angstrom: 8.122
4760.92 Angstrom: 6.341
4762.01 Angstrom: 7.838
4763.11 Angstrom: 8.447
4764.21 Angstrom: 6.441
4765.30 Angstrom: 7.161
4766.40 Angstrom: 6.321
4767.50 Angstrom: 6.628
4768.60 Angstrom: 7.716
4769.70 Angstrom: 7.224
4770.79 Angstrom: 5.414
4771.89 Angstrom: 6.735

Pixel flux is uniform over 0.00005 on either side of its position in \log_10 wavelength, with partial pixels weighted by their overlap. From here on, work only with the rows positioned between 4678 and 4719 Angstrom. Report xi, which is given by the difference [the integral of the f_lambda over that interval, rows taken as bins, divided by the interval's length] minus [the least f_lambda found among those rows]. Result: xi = 2.3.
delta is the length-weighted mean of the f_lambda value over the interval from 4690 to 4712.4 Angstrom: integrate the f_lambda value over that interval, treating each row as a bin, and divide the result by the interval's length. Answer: 5.8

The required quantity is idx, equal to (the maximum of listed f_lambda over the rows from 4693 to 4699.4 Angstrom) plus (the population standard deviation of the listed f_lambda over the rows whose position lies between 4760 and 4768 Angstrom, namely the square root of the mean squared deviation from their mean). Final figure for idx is 7.8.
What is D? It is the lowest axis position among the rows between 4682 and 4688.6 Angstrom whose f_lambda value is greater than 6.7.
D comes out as 4684.80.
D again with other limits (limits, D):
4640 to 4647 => 4640.78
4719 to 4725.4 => 4719.44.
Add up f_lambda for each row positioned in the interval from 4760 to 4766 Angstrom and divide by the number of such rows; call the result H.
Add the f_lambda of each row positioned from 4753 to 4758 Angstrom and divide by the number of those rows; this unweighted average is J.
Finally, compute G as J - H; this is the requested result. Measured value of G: -0.15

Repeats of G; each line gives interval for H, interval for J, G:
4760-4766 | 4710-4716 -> -0.65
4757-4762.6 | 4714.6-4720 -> -0.77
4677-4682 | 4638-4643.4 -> 1.71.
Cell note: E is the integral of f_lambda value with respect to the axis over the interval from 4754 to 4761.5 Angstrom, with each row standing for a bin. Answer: 53.9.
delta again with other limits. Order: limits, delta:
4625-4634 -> 6.2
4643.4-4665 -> 6.5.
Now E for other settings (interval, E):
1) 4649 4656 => 43.8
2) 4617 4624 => 45.8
